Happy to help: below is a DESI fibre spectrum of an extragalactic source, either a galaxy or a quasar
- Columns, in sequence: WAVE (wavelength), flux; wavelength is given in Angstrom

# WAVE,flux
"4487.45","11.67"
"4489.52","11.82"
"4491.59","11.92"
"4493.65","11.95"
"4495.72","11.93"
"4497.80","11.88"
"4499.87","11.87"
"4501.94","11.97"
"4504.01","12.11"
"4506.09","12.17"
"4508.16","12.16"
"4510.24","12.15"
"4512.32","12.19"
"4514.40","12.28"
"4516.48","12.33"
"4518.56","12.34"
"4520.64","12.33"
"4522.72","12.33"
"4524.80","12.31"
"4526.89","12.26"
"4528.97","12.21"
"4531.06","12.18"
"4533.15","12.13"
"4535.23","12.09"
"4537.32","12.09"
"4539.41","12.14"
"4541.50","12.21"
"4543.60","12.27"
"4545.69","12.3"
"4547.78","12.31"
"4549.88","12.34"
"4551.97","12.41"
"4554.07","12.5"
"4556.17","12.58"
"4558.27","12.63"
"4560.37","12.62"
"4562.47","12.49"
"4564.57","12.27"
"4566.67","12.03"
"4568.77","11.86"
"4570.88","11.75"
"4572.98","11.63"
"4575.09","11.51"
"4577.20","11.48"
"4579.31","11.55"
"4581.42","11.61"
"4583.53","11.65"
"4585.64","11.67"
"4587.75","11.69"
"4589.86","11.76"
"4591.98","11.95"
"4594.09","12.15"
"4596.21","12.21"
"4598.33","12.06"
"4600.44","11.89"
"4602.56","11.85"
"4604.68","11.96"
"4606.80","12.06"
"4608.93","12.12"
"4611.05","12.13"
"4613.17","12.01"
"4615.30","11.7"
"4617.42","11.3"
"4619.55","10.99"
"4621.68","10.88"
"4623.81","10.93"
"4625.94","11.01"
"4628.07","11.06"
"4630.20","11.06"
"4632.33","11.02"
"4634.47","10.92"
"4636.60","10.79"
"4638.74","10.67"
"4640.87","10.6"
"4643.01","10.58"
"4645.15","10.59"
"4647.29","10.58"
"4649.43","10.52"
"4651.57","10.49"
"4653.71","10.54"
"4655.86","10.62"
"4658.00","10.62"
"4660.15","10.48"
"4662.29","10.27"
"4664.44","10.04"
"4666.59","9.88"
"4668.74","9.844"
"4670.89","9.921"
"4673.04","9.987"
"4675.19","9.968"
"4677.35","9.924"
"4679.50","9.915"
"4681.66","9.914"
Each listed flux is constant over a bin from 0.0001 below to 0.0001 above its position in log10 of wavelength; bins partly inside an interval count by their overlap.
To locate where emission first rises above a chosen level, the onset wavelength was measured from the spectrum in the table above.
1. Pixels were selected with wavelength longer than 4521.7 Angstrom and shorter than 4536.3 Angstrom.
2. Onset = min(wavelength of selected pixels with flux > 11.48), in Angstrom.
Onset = 4522.72 Angstrom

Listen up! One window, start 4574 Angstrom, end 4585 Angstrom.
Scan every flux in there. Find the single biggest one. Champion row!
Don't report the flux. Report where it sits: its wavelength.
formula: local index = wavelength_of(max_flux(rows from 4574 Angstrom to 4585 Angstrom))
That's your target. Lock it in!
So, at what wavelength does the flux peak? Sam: 4583.53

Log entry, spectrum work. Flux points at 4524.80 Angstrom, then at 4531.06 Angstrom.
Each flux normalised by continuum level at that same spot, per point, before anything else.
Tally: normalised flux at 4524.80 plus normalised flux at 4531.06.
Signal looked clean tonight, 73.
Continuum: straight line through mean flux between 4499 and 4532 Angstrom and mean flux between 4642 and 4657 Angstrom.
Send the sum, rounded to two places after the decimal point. 2.03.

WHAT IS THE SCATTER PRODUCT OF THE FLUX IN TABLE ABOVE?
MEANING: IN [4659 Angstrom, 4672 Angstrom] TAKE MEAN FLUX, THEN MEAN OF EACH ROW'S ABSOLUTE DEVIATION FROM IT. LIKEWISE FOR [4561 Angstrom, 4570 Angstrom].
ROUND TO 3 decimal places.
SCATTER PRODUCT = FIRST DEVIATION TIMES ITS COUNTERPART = 0.044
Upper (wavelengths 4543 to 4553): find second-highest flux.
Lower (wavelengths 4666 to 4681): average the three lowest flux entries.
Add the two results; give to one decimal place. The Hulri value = 22.2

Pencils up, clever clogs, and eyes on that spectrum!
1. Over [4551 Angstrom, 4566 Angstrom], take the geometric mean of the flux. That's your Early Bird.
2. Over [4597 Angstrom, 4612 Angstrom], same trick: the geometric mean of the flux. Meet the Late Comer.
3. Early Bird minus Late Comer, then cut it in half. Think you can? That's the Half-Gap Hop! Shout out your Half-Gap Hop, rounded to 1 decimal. 0.2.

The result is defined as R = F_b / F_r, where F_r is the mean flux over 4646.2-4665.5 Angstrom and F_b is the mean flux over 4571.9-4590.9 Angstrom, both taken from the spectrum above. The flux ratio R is 1.11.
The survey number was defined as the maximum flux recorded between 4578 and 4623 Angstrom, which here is 12.21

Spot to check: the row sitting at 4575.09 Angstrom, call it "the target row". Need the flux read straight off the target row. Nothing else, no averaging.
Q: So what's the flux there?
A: 11.51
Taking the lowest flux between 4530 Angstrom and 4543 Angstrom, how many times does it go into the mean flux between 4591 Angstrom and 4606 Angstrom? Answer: 0.99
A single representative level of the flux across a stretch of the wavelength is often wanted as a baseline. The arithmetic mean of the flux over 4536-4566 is 12.4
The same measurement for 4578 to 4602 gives 11.8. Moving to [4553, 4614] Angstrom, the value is 12.0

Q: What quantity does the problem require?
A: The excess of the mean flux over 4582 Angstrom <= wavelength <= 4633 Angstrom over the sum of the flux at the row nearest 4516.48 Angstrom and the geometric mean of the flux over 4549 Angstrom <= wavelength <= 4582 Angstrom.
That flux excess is -12.8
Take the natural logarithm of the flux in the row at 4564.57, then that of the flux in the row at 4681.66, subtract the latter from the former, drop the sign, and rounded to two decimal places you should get 0.21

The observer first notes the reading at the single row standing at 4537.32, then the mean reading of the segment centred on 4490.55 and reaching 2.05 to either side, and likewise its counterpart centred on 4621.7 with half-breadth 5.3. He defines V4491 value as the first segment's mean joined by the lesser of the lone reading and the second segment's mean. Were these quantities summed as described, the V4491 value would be 22.9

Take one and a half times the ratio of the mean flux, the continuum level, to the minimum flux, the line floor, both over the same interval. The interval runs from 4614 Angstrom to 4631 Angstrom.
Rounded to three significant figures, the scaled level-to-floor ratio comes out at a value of 1.53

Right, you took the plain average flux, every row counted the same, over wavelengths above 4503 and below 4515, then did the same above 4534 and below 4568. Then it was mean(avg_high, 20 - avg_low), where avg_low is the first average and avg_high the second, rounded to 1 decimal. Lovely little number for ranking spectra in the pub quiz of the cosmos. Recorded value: 10.1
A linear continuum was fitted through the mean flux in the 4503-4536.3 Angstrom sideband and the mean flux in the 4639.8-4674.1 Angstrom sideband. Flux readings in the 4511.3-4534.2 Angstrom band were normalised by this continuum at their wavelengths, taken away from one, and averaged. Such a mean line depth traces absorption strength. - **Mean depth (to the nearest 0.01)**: -0.01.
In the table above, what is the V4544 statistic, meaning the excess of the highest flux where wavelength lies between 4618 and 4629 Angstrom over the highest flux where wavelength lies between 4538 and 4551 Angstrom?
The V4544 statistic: -1.3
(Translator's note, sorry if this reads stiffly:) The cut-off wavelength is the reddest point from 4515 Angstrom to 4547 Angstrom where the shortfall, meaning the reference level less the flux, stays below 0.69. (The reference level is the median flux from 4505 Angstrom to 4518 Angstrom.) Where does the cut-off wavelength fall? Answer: 4545.69 Angstrom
